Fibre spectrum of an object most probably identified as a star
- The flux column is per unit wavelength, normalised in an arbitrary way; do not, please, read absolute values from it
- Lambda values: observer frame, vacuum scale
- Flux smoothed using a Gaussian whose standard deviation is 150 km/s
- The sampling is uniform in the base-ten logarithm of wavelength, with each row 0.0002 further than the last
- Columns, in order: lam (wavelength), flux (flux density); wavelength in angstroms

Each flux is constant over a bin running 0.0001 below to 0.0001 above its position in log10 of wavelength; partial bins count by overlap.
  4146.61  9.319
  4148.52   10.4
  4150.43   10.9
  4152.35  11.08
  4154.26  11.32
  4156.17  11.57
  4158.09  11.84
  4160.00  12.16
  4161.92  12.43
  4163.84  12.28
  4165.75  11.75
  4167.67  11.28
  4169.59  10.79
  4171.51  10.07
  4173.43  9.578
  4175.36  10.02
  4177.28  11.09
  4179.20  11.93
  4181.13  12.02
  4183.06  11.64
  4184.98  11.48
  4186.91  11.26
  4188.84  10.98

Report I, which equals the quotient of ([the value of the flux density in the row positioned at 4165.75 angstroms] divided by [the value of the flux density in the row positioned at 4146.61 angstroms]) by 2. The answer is 0.63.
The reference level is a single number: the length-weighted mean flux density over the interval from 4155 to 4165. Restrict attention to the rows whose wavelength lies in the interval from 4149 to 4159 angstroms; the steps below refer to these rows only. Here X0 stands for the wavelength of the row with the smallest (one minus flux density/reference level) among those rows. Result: 4158.09 angstroms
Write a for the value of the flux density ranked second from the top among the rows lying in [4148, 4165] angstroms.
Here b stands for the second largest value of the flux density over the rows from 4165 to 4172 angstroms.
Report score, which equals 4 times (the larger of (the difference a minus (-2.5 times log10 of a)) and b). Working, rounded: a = 12.28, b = 11.28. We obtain 60.0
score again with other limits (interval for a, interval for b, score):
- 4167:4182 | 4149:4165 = 58.5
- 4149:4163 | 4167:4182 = 59.5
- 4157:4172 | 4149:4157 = 60.0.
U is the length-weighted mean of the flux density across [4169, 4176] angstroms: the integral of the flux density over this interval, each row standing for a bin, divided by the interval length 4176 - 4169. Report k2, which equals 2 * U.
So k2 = 20.1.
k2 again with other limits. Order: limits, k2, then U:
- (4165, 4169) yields 22.9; 11.4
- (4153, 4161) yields 23.4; 11.7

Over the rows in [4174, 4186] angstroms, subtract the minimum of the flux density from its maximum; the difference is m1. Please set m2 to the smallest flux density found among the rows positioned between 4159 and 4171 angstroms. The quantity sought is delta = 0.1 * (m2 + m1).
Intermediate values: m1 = 2.0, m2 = 10.79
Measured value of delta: 1.28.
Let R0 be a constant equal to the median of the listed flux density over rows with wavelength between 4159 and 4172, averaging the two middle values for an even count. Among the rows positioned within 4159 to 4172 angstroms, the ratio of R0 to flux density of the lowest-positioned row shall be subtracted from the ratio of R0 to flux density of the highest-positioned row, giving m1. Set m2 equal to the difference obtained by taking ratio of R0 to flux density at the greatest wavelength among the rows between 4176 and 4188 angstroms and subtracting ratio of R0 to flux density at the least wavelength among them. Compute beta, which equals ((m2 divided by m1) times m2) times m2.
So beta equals 0.000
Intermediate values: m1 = 0.20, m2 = -0.02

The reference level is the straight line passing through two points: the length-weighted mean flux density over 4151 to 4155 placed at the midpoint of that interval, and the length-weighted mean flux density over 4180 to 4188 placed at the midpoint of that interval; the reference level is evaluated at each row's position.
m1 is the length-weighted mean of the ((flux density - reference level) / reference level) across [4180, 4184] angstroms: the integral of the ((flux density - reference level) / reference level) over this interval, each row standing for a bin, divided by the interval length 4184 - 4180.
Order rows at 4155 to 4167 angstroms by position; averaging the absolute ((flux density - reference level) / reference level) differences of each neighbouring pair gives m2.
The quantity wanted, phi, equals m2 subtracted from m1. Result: 0.00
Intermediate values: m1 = 0.02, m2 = 0.027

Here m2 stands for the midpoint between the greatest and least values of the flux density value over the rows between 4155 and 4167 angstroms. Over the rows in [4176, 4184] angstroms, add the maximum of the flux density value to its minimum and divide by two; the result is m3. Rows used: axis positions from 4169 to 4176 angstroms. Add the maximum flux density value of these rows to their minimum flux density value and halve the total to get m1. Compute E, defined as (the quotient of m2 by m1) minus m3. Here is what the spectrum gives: -10.4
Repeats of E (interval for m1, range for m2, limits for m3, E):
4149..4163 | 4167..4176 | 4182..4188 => -10.6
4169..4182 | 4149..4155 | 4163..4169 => -10.8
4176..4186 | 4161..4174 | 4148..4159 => -10.2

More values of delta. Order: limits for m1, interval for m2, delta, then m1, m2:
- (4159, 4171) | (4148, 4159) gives 1.20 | 1.6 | 10.4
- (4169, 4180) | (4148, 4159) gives 1.28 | 2.4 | 10.4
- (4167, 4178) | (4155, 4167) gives 1.33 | 1.7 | 11.57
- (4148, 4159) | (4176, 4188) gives 1.25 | 1.4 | 11.09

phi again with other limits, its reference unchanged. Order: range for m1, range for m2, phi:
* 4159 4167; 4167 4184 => 0.02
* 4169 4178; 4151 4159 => -0.12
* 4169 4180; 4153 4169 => -0.11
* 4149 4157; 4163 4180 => -0.05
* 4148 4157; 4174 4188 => -0.05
